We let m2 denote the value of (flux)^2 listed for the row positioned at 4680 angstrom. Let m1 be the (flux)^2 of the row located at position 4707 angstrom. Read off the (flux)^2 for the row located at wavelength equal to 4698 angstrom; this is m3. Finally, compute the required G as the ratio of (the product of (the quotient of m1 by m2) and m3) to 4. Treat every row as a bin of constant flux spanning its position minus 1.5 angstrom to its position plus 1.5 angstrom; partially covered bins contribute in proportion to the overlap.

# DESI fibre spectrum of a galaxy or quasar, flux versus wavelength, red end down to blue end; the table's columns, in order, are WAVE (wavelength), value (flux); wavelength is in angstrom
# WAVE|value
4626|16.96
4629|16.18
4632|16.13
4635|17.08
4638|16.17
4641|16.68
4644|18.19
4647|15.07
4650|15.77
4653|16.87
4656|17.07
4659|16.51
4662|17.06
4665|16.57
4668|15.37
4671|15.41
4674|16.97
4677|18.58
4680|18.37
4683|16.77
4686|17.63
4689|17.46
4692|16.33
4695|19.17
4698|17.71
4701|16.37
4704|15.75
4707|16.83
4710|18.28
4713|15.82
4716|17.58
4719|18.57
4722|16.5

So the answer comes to 66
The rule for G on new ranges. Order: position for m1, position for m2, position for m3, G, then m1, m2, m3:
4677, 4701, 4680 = 109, 345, 268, 337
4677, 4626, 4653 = 85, 345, 288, 285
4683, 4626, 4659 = 67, 281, 288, 273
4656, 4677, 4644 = 70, 291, 345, 331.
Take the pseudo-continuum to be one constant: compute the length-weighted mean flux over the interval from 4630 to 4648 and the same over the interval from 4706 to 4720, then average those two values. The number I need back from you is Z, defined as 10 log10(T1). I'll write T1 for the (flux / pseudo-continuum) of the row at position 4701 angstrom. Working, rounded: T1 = 0.96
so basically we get -0.16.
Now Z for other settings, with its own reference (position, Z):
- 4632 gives -0.23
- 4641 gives -0.08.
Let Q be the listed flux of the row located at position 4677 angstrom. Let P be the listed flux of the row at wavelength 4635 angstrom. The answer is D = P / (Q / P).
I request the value 15.7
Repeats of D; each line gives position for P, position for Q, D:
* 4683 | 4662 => 16.5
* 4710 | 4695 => 17.4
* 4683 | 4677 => 15.1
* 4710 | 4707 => 19.9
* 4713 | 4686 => 14.2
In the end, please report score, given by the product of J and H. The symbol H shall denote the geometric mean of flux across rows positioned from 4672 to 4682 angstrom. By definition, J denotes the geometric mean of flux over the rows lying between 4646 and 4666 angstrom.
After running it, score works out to 295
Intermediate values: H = 18.0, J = 16.40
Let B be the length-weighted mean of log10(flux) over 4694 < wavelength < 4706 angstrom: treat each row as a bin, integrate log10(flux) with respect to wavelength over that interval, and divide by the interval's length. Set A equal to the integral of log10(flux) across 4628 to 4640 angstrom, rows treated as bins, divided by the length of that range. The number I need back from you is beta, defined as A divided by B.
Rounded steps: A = 1.22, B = 1.23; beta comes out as 0.99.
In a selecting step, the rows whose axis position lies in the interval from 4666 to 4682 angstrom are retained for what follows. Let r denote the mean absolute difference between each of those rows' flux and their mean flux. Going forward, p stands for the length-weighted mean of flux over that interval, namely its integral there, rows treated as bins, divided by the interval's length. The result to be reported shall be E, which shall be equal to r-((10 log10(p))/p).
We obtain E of 0.5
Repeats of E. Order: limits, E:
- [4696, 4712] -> 0.1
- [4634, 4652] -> 0.1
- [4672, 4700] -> 0.0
